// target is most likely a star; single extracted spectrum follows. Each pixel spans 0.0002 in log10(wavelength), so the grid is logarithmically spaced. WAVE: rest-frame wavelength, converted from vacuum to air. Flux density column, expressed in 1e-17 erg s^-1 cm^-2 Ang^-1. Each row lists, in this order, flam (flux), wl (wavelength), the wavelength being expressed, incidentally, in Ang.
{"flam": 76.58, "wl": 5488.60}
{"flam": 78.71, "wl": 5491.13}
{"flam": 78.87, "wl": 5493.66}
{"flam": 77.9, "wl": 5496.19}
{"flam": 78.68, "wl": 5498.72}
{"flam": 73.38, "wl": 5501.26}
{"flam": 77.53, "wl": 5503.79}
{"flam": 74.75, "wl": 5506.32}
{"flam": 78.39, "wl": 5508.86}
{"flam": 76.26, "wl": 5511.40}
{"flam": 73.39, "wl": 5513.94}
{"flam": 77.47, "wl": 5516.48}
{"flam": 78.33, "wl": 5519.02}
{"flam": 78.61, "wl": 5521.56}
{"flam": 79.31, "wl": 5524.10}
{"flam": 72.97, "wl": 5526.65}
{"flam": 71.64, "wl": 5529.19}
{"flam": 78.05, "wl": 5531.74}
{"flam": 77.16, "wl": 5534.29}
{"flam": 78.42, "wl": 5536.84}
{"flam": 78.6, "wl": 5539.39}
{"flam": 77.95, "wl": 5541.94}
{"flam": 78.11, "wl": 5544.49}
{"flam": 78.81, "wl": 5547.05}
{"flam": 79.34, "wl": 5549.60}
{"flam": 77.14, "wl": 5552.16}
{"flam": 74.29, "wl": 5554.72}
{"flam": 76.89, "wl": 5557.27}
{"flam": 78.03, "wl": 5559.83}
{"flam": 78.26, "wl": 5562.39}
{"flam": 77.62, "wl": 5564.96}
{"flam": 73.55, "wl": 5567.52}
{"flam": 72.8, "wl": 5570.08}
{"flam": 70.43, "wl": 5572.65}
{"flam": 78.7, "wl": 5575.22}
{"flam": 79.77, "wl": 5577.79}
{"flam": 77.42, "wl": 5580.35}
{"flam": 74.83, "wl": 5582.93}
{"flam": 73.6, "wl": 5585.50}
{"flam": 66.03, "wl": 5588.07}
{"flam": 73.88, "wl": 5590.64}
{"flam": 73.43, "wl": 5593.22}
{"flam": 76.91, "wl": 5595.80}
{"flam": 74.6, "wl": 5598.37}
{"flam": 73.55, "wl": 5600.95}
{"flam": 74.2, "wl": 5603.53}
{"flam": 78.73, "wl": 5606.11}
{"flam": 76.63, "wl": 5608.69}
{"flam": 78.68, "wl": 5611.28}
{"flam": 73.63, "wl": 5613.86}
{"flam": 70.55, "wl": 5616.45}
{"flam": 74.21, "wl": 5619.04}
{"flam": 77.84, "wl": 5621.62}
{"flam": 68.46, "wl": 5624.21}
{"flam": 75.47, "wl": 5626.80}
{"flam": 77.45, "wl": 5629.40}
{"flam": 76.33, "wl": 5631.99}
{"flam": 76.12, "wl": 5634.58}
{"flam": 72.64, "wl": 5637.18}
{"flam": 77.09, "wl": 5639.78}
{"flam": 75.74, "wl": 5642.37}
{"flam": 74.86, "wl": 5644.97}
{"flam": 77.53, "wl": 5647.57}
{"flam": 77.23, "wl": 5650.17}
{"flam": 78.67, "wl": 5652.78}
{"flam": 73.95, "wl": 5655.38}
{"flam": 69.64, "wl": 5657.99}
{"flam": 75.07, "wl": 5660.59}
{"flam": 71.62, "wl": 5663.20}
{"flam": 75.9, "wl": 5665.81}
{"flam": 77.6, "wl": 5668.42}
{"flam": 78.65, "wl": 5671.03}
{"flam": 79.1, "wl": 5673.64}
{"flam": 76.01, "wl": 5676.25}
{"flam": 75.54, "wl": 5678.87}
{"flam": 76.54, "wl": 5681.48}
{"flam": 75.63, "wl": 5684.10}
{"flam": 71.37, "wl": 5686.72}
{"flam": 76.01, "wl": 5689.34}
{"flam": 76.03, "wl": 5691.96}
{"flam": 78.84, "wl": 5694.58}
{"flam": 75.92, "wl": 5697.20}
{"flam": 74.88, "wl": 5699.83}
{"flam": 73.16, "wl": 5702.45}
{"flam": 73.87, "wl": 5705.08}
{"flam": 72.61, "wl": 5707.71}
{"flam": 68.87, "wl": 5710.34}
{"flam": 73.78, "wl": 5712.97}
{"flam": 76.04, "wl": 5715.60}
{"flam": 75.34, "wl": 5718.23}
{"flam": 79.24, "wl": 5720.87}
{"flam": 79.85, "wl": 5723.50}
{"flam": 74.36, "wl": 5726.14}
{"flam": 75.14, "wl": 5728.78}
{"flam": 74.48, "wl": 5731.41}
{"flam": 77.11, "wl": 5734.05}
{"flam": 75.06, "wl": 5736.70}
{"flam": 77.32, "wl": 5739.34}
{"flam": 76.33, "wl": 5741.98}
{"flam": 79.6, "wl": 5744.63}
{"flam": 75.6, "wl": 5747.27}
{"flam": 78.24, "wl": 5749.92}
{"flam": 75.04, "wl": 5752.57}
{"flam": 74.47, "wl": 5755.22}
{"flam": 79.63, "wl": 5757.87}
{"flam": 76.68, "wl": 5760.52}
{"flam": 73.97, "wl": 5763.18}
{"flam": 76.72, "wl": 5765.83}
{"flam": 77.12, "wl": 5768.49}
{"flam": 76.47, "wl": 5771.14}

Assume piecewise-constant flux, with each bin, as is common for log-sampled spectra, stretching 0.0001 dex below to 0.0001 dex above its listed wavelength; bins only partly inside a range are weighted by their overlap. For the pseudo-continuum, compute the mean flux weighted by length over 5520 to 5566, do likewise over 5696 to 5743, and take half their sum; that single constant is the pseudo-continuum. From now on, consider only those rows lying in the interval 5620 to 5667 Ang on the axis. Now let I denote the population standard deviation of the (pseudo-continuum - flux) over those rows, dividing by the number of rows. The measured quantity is 2.76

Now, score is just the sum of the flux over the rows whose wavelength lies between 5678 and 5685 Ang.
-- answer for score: 228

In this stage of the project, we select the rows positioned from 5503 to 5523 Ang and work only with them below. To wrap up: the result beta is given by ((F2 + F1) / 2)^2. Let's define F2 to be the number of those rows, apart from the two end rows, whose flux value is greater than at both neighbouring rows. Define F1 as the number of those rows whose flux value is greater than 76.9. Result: 9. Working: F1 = 5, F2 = 1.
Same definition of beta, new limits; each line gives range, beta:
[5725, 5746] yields 9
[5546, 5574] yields 16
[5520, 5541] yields 16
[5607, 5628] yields 4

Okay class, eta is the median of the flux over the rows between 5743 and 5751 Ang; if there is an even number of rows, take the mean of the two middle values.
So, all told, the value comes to 78.2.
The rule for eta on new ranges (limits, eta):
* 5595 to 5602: 74.6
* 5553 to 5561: 76.9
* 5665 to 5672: 77.6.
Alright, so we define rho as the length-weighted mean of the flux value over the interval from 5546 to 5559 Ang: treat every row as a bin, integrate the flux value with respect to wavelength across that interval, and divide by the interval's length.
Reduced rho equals 77.3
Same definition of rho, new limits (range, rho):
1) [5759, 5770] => 76.2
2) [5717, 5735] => 76.5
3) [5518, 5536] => 76.6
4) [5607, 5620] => 74.8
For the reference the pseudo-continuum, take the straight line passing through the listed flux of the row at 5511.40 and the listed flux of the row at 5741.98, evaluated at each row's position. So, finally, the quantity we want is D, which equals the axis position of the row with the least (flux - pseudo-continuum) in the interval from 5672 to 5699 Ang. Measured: 5686.72 Ang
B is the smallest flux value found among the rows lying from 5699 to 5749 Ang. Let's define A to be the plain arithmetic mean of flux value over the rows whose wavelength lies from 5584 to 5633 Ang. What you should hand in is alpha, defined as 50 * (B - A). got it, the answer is -278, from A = 74.4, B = 68.87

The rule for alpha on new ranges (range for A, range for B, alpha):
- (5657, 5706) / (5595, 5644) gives -344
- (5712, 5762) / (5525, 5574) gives -303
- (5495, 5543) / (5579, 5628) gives -537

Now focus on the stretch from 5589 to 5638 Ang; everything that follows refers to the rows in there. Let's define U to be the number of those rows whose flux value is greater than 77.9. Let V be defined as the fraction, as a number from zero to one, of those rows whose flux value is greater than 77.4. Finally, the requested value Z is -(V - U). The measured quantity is 1.8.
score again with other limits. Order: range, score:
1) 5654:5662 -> 219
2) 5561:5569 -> 229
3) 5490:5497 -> 235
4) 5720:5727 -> 233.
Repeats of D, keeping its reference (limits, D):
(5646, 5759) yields 5710.34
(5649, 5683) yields 5657.99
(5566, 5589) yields 5588.07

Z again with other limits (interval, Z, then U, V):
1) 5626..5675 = 2.7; 3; 0.32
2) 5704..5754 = 3.8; 4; 0.21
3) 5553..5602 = 3.7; 4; 0.32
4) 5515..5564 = 11.3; 12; 0.68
